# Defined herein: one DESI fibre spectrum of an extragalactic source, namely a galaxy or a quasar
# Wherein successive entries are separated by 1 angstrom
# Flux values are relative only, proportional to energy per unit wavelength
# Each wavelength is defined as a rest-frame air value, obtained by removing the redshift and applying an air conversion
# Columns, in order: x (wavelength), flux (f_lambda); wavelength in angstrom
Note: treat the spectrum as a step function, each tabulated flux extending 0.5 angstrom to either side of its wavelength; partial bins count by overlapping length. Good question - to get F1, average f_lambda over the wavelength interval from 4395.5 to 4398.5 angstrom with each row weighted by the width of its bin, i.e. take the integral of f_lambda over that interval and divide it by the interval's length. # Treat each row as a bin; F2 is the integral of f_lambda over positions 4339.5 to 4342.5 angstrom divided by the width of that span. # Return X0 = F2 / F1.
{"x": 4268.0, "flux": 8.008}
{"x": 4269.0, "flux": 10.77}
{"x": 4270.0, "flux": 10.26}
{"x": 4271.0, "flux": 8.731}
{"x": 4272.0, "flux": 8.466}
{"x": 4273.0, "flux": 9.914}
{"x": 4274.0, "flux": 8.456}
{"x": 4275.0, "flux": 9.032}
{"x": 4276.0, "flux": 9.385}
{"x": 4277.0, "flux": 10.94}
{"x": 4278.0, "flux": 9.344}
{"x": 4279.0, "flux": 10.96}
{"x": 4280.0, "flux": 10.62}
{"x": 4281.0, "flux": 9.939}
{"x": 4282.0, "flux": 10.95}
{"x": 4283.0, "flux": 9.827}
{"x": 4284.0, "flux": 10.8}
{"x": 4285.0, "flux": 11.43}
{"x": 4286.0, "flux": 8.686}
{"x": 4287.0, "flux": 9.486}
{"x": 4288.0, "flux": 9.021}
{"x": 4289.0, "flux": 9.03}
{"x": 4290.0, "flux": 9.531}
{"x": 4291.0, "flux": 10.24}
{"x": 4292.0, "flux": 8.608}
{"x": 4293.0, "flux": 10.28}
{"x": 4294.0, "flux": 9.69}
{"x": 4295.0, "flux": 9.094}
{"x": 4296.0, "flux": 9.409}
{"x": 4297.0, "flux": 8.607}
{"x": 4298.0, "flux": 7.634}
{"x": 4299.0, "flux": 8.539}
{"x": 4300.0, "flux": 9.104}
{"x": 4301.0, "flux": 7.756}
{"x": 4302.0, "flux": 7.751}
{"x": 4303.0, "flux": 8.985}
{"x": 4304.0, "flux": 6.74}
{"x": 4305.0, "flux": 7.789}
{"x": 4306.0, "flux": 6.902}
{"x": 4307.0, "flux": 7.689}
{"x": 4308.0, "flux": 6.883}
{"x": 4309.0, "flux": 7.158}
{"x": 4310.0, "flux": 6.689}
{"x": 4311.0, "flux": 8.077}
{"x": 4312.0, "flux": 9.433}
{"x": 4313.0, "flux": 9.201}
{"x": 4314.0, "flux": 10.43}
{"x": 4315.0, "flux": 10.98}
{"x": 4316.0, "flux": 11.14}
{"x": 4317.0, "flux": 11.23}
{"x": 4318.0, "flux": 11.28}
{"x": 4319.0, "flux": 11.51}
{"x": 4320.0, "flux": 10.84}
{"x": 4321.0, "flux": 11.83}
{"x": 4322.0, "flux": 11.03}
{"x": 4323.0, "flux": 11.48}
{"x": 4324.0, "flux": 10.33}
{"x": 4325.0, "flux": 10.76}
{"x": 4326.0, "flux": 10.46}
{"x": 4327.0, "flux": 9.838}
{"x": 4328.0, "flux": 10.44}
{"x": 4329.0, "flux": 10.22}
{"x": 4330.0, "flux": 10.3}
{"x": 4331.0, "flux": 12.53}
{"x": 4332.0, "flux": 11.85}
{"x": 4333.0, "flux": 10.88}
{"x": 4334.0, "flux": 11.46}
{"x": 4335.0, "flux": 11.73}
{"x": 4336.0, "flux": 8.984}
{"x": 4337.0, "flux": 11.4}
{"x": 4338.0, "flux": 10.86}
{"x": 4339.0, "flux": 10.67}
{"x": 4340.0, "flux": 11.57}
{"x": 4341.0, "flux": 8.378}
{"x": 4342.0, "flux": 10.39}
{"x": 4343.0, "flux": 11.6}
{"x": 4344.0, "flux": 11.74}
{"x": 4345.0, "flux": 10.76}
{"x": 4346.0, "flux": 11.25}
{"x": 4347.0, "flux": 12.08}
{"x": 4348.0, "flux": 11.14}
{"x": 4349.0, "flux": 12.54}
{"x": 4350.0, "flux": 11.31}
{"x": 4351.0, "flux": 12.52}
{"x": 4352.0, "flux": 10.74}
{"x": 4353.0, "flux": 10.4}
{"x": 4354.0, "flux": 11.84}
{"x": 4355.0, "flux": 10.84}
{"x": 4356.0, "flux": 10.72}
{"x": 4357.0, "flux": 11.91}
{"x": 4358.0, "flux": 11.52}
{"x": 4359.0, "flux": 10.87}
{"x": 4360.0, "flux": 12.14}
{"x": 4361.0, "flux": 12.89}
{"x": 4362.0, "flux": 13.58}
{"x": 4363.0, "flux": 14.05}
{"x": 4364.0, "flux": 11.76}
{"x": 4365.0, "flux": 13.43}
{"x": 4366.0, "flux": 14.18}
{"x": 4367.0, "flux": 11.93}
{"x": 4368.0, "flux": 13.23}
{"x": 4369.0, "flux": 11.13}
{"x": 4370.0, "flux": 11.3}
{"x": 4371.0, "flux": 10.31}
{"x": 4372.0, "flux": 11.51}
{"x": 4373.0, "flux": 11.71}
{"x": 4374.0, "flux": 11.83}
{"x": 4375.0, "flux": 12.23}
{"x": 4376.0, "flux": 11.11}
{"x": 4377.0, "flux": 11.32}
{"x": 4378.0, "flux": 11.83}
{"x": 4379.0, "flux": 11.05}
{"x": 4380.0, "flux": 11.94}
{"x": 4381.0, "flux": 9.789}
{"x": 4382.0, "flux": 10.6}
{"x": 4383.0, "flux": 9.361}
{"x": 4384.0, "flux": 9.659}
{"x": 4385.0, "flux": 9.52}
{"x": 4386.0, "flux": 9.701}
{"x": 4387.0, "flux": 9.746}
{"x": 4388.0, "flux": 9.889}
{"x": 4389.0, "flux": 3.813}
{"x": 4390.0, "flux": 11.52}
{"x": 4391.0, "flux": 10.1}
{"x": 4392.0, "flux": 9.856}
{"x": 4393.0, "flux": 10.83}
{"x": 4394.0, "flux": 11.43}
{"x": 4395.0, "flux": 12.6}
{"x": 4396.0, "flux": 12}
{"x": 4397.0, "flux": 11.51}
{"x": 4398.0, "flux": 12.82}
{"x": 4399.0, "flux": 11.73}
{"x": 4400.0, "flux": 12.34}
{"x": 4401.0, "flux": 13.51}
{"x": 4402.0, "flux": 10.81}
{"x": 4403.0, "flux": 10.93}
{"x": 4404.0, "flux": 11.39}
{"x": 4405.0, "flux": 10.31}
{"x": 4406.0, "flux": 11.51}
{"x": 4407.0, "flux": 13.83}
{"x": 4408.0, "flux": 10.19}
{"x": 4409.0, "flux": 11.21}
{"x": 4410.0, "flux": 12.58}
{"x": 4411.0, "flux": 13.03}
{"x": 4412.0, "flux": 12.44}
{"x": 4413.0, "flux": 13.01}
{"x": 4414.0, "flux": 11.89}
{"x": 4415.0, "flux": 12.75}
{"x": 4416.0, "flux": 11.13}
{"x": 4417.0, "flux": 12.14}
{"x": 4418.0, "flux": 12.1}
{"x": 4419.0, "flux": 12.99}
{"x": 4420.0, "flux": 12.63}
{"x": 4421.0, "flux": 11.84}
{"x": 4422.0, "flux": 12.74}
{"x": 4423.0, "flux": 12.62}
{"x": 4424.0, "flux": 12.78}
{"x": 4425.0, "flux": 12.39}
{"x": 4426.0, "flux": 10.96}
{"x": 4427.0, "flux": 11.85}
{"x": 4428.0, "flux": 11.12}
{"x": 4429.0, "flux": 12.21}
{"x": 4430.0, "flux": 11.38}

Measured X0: 0.84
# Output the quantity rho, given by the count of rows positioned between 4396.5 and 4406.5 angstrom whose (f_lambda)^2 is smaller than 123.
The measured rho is 3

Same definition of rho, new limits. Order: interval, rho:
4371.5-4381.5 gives 2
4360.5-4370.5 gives 0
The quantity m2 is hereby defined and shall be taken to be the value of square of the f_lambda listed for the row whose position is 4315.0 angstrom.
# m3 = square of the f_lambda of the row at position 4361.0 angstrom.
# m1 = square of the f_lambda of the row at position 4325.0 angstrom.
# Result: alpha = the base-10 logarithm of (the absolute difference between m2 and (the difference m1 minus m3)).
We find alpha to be 2.23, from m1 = 116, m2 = 121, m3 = 166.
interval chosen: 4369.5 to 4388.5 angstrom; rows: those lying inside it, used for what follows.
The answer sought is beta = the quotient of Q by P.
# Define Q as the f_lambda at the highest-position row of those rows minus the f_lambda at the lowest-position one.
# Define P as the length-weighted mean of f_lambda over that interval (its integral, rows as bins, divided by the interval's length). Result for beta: -0.13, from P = 10.8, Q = -1.4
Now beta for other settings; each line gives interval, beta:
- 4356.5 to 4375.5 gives 0.03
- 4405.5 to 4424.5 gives 0.10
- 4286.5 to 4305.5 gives -0.19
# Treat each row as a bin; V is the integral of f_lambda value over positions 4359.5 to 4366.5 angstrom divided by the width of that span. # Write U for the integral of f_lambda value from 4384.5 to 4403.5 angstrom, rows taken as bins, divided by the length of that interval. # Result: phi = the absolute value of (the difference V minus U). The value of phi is 2.4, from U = 10.8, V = 13.1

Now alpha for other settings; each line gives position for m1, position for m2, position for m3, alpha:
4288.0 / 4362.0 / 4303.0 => 2.26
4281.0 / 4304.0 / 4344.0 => 1.93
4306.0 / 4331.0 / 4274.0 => 2.26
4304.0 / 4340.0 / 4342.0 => 2.29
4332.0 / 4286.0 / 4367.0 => 1.89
